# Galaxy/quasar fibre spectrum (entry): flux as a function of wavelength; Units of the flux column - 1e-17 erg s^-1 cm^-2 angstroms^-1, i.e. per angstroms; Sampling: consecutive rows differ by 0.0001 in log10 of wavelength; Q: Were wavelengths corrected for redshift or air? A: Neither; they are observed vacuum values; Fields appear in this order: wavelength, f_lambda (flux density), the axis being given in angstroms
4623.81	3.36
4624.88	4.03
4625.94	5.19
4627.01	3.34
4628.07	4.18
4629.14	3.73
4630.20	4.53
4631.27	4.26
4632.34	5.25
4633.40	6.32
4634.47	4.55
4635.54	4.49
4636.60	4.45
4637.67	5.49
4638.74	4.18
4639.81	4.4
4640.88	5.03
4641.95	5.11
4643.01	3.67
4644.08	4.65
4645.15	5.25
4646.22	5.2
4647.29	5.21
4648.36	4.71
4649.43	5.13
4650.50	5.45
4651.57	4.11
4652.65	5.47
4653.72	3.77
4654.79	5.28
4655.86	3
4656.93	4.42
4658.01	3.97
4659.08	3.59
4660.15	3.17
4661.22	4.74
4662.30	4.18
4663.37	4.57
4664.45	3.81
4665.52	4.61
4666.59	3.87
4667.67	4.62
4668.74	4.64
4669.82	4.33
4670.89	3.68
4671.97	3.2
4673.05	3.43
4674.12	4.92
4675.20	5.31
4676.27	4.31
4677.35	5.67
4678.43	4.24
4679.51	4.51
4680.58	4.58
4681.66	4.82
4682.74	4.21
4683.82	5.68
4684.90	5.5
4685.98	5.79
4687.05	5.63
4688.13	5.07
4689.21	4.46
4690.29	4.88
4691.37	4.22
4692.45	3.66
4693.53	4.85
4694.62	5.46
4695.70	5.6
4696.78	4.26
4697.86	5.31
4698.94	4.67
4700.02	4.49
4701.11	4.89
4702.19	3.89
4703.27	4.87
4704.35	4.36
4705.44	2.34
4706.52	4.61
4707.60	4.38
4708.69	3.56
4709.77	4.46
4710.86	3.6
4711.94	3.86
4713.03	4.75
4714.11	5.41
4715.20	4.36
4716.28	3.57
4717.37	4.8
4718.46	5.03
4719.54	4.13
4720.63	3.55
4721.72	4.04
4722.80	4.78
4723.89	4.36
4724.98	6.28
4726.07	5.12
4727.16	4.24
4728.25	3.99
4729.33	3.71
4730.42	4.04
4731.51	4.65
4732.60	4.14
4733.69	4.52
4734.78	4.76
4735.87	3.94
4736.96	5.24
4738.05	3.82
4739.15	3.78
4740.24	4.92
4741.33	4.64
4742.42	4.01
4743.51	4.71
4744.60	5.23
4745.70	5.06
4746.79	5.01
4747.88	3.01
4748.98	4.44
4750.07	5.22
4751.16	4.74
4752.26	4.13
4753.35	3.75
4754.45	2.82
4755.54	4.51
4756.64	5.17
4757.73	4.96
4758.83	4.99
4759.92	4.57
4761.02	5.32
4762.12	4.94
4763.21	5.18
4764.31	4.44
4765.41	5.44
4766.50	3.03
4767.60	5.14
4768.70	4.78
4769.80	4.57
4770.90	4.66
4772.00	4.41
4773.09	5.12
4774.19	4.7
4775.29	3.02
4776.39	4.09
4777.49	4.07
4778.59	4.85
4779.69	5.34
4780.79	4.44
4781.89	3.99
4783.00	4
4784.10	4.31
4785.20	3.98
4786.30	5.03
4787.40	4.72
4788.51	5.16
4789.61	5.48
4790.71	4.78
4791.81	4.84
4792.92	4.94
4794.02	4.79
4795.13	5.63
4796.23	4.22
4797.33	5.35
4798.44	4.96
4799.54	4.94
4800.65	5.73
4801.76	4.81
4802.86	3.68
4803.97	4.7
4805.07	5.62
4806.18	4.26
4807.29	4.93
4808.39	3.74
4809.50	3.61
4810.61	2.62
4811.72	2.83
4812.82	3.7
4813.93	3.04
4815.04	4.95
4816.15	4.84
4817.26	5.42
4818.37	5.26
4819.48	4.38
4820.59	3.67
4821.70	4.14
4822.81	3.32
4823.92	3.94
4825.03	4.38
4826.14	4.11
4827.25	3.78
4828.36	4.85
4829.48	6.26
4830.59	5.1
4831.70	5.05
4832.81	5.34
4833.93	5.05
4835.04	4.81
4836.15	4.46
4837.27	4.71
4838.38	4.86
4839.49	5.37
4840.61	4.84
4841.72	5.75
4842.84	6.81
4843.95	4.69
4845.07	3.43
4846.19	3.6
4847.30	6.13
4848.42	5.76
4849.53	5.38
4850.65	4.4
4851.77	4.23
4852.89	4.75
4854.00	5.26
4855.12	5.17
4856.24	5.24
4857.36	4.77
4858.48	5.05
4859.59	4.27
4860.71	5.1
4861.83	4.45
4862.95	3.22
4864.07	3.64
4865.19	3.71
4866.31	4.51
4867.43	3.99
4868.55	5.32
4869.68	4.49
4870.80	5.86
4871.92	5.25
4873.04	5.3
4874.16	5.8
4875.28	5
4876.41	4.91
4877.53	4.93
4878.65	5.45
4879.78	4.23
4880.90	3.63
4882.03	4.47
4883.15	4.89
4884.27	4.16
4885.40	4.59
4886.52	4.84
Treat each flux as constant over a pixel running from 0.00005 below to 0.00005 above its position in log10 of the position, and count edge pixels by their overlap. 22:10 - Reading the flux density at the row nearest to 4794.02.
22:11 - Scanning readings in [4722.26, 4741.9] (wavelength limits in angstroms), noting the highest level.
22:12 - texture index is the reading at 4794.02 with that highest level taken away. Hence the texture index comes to -1.5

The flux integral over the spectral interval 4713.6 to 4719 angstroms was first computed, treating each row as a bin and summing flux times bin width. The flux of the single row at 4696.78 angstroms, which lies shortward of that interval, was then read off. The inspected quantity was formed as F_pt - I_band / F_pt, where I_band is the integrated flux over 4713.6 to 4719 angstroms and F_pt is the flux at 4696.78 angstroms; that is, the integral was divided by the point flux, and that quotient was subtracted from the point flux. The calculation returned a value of -1.6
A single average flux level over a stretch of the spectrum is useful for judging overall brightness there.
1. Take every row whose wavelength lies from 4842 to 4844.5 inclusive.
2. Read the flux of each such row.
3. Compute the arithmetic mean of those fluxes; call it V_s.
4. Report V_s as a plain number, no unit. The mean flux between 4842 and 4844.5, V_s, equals 5.75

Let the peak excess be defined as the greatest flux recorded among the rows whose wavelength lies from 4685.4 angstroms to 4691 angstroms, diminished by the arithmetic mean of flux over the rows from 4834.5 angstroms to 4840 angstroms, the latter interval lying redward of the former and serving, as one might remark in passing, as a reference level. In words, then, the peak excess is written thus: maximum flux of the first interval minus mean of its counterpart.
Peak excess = 0.95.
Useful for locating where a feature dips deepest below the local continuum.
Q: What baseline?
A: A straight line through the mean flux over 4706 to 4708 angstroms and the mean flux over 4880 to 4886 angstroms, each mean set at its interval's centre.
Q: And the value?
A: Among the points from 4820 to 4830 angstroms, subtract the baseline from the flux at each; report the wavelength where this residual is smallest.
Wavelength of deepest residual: 4822.81 angstroms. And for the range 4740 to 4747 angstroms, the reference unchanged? 4742.42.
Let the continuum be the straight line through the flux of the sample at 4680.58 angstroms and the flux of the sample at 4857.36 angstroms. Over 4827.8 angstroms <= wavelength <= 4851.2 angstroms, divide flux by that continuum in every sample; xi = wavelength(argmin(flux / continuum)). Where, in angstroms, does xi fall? 4845.07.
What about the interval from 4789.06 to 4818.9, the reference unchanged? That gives 4810.61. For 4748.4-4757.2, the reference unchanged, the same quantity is 4754.45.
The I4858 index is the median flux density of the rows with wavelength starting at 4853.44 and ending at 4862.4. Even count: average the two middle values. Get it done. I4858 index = 5.1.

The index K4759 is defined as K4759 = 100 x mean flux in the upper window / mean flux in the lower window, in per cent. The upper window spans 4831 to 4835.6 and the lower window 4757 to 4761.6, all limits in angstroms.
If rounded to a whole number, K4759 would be 102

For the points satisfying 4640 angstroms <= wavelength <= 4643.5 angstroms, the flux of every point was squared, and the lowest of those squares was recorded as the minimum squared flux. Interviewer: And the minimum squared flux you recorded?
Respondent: 13.5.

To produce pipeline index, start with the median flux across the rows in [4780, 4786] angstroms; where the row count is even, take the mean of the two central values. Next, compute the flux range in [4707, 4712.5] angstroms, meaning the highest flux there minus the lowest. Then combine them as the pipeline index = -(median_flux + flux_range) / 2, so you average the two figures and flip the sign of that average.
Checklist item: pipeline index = -2.45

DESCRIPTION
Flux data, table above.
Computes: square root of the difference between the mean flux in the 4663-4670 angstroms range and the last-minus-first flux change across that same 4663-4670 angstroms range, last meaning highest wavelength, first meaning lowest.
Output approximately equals 2.1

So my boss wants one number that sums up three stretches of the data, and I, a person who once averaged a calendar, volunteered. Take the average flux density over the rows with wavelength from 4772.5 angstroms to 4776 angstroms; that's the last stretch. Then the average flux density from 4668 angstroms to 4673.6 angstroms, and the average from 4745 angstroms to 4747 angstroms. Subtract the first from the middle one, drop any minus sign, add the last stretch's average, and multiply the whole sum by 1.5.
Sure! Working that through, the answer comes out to 8.2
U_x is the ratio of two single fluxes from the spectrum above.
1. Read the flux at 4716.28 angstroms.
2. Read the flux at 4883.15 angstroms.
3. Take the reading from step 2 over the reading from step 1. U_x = 1.4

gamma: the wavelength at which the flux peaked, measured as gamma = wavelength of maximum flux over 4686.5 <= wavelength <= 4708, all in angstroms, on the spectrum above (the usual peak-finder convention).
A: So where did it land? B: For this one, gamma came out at 4687.05 angstroms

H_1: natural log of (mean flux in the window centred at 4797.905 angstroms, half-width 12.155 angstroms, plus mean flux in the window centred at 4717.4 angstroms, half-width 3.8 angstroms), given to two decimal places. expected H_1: 2.22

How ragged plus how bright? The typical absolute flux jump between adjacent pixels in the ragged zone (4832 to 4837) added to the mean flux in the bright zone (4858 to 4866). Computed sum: 4.50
